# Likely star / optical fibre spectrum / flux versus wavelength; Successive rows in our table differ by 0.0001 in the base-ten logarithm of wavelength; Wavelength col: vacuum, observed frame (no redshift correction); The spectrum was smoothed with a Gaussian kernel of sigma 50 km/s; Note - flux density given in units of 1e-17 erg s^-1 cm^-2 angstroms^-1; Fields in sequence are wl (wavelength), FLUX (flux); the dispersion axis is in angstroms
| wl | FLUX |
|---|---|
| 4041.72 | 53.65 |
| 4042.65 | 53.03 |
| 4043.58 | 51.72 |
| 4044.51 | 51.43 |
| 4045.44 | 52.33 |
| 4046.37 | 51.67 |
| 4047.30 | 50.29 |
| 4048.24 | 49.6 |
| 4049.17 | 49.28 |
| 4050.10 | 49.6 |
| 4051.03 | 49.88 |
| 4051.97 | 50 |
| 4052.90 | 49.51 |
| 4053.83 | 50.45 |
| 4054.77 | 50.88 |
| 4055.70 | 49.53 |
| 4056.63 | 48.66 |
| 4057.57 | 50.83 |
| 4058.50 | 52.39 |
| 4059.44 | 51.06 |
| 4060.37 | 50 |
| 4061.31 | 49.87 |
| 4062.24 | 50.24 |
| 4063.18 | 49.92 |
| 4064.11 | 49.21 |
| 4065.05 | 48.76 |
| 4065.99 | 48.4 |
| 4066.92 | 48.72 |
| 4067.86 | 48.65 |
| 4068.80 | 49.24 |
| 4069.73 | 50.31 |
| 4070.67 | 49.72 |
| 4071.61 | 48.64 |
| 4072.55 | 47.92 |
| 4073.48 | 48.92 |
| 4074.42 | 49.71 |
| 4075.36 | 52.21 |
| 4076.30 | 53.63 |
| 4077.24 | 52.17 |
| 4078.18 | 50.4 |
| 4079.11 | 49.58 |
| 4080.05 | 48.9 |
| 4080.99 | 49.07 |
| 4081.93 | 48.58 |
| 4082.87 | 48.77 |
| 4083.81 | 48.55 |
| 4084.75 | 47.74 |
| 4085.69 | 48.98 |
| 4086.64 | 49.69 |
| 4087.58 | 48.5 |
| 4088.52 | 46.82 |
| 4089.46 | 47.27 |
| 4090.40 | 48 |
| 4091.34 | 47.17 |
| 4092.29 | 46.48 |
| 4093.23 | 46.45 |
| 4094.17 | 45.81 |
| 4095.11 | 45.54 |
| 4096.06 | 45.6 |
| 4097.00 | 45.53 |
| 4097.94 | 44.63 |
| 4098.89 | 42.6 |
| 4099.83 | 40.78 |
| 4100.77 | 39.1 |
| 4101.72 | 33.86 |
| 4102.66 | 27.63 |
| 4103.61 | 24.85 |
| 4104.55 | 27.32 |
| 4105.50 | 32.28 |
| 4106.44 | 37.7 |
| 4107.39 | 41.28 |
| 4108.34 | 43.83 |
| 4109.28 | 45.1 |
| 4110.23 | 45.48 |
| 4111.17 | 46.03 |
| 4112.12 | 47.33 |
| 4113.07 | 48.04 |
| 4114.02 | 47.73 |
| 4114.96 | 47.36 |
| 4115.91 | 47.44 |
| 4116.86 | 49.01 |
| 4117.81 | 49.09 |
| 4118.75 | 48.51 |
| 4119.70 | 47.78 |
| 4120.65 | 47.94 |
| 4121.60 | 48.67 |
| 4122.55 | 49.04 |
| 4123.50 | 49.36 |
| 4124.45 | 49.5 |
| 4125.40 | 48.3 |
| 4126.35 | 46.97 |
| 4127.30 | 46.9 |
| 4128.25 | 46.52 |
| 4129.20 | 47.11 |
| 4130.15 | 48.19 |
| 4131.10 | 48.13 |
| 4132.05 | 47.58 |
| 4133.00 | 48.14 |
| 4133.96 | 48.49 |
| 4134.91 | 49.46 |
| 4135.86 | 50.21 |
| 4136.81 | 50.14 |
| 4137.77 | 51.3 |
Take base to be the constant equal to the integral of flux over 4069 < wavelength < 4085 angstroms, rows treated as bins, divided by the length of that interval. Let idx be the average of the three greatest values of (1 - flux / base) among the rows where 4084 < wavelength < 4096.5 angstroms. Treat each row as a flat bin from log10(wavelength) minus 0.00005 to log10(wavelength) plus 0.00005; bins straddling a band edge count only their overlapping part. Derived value 0.08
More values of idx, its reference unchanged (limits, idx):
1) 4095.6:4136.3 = 0.47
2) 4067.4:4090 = 0.05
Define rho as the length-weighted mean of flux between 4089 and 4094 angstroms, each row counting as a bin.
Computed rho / 47.0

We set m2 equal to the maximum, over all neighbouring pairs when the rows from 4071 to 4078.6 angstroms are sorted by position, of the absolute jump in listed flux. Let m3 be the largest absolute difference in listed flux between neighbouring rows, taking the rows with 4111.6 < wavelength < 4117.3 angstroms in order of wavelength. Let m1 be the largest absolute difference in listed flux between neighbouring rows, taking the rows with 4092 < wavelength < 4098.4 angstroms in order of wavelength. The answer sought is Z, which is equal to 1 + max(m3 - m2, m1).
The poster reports 1.9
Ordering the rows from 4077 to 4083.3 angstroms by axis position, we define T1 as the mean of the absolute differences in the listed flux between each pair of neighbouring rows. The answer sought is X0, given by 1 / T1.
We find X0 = 1.5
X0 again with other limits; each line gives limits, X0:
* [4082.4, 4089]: 1.0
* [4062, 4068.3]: 2.7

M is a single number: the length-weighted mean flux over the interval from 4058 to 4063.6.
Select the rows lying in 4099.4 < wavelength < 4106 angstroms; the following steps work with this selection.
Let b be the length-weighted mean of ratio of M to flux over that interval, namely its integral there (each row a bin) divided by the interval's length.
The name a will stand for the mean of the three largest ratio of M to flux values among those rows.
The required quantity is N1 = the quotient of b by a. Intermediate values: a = 1.91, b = 1.62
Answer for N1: 0.849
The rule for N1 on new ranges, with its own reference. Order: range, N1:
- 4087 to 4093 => 0.989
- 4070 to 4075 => 0.987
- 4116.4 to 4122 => 0.992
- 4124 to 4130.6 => 0.983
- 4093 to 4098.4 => 0.994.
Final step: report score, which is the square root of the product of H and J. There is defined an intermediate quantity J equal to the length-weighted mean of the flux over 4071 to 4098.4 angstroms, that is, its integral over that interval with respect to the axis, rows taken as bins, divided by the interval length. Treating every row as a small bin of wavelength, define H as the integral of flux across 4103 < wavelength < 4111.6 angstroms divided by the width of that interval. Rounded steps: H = 38.0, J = 48.3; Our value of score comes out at 42.9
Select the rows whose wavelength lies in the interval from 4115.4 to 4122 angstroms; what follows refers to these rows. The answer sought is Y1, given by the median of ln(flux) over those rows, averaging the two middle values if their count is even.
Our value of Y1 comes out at 3.88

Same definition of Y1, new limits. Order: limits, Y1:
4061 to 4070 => 3.90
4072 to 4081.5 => 3.90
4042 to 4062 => 3.92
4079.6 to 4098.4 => 3.86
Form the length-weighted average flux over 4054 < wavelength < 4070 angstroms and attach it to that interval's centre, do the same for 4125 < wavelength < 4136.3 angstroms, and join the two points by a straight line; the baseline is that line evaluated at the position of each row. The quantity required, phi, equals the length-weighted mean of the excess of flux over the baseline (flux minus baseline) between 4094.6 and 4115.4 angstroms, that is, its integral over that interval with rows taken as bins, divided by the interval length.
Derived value -7.78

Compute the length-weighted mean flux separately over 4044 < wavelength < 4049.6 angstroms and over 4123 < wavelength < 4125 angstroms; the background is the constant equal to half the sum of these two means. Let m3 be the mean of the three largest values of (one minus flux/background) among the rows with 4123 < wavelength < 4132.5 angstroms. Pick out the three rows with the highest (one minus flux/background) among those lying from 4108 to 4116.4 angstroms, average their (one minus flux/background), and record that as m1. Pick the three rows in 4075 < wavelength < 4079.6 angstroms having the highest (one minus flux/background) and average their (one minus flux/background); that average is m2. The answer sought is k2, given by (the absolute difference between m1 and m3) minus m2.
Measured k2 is 0.053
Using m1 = 0.11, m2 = -0.01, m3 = 0.065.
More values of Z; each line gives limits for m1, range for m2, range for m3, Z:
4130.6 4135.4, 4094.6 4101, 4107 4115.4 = 2.0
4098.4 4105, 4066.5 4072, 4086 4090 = 7.2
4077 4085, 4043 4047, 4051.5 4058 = 2.8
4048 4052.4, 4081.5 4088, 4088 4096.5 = 1.3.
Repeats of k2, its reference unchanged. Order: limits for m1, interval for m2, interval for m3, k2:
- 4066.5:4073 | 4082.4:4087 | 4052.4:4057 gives -0.018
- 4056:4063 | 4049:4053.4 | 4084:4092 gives 0.036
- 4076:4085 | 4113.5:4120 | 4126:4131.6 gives -0.021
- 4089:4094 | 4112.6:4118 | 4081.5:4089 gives -0.031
